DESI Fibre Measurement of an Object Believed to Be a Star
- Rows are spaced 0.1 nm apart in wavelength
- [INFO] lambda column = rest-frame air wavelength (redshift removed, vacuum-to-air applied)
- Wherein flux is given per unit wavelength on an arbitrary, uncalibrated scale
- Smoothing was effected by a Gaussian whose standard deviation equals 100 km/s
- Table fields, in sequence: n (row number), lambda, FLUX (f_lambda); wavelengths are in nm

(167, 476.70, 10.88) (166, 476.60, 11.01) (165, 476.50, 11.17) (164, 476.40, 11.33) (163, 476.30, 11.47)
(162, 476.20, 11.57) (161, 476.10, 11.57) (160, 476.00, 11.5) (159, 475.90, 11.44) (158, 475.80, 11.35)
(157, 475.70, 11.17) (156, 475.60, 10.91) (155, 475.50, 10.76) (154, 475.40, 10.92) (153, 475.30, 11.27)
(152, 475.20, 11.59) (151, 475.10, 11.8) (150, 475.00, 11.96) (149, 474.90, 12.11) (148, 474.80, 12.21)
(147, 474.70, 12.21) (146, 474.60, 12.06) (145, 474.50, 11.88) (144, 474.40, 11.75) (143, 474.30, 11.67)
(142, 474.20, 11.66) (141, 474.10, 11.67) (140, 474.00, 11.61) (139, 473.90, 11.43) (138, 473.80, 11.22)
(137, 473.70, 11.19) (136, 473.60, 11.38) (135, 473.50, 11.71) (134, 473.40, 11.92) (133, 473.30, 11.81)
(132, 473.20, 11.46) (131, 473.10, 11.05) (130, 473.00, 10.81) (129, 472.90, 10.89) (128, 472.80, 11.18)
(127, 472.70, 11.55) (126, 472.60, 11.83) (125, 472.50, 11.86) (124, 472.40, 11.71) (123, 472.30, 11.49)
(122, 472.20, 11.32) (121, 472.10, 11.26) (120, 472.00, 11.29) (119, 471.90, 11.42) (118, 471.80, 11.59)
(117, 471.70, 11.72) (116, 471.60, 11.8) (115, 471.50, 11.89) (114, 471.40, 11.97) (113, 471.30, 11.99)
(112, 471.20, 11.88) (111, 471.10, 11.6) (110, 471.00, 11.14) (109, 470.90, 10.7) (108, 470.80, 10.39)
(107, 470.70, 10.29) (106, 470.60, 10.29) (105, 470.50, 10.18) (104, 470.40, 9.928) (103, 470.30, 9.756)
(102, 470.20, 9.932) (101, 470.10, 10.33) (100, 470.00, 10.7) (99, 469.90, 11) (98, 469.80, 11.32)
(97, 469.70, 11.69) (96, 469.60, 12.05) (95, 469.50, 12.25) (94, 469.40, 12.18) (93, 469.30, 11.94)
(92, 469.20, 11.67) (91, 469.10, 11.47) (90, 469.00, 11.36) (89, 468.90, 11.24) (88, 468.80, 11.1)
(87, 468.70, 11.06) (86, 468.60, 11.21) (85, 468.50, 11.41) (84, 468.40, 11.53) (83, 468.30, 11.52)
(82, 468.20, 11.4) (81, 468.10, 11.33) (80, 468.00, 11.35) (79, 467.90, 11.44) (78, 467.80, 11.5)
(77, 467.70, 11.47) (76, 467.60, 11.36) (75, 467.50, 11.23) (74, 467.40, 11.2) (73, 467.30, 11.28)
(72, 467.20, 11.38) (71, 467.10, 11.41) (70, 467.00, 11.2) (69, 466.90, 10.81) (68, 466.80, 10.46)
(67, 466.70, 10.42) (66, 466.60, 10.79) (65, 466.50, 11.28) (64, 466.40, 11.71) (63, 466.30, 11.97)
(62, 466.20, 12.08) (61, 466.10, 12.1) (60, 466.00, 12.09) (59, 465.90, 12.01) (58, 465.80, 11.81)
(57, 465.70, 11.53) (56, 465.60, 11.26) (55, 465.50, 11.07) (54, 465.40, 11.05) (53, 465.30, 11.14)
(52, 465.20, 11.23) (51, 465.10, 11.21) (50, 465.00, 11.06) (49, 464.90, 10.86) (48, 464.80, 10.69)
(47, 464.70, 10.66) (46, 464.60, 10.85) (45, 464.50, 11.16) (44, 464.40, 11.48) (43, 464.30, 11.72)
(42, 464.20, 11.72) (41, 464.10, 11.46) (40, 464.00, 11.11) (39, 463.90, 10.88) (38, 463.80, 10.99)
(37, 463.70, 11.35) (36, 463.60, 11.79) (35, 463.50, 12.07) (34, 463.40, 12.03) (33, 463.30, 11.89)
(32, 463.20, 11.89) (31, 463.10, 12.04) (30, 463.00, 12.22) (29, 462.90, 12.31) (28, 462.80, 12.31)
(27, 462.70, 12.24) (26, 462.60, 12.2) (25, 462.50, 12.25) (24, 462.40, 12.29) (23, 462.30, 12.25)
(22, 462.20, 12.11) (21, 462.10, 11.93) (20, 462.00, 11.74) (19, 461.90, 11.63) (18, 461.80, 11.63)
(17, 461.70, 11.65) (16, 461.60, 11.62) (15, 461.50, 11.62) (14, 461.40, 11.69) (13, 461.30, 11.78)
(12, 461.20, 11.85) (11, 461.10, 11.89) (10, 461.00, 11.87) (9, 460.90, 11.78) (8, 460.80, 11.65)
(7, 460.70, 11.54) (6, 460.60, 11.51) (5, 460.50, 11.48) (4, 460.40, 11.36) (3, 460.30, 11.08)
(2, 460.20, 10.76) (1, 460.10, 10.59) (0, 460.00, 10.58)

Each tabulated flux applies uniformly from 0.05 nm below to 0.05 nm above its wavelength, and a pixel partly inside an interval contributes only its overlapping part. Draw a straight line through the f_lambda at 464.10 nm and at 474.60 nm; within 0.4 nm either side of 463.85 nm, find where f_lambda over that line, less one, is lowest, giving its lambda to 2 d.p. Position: 463.90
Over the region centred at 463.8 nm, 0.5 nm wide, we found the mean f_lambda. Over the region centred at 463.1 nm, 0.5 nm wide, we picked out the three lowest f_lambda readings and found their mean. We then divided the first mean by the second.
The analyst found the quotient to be 0.94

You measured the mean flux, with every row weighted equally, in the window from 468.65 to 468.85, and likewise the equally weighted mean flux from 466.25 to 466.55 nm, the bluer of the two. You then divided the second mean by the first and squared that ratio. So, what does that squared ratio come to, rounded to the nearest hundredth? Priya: 1.11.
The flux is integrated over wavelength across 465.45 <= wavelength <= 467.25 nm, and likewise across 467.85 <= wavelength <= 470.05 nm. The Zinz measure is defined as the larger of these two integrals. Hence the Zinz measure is 25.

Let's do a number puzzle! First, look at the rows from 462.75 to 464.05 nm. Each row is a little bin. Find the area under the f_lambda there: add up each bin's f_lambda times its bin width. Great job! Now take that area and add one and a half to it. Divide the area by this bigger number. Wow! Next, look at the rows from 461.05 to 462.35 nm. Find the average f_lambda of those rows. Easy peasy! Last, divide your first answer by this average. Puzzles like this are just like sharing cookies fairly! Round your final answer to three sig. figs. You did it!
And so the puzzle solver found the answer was 0.0772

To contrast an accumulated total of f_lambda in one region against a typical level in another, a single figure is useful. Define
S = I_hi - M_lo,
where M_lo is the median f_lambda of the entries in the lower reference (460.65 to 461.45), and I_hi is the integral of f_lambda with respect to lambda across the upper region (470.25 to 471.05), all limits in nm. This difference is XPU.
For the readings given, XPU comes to -3.5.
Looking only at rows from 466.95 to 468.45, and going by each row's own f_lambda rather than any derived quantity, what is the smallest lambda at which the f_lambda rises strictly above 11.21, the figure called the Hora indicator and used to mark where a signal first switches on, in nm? 467.10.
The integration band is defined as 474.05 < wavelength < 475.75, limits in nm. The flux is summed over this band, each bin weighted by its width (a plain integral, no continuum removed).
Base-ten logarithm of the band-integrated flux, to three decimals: 1.296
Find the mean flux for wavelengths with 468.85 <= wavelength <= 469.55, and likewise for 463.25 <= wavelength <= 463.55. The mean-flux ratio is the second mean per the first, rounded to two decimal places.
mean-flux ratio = 1.02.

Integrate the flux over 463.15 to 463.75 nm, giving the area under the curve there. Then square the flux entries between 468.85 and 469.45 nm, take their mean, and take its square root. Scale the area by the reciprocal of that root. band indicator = 0.610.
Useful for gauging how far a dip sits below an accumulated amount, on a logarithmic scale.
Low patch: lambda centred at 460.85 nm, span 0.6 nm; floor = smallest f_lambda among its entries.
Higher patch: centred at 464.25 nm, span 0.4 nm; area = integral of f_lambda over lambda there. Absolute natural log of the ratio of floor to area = 0.91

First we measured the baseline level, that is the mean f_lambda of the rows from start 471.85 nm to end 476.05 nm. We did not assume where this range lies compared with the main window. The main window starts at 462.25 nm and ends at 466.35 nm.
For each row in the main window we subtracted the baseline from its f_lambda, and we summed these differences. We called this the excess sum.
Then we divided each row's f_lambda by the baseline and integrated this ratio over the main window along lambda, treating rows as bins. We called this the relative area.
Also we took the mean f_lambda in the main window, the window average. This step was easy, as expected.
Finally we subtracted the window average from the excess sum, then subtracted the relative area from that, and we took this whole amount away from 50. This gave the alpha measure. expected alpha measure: 61.2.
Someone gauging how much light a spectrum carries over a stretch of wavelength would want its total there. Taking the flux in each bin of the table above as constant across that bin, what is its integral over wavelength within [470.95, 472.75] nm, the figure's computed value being 21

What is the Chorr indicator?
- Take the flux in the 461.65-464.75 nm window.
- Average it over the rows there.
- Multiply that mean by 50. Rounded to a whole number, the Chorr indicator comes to 587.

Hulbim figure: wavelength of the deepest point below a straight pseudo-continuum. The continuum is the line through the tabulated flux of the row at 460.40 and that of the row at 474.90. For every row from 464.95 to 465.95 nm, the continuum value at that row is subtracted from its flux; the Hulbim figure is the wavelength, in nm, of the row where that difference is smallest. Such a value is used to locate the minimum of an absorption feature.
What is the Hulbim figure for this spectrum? 465.40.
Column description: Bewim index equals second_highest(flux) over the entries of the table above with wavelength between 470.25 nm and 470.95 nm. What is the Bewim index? 10.39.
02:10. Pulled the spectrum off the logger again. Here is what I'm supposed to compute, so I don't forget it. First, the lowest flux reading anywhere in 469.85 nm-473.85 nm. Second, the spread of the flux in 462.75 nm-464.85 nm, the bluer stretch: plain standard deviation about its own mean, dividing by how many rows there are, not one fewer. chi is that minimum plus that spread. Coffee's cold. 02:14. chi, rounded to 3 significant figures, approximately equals 10.3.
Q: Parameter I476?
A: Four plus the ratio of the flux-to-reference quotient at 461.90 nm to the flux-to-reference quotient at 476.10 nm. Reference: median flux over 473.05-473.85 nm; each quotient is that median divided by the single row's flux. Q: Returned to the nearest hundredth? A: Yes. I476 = 4.99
